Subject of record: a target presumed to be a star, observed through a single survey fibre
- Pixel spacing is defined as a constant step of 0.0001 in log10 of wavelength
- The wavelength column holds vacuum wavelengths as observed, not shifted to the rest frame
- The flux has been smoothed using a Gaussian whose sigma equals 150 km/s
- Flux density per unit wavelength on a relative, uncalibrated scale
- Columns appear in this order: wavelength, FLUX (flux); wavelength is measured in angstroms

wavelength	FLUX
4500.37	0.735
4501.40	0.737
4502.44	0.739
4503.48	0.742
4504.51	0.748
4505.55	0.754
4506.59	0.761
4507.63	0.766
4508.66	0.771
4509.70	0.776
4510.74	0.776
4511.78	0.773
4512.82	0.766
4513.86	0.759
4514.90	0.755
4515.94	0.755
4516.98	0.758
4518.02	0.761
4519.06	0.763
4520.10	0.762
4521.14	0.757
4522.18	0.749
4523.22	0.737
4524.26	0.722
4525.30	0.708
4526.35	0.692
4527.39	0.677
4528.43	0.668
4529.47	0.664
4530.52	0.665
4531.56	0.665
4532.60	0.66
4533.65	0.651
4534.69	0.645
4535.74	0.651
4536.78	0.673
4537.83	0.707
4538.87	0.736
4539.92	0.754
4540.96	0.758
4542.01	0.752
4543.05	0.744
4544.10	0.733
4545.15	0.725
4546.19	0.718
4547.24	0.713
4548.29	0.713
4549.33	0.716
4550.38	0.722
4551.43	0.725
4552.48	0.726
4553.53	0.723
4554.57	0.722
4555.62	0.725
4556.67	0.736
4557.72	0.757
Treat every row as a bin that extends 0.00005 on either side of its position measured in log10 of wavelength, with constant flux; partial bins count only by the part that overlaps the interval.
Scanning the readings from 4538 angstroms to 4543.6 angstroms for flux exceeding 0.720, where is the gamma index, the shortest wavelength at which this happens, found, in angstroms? 4538.87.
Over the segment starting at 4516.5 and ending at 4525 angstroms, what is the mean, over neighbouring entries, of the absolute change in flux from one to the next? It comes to 0.0066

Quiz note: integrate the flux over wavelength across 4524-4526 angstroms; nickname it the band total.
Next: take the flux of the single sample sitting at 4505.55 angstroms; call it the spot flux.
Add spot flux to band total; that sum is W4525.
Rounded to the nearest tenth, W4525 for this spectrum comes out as 2.2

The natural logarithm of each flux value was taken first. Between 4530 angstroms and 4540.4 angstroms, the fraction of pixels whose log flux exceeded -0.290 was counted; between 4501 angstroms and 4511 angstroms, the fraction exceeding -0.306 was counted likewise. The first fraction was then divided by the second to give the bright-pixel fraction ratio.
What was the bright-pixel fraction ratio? 0.10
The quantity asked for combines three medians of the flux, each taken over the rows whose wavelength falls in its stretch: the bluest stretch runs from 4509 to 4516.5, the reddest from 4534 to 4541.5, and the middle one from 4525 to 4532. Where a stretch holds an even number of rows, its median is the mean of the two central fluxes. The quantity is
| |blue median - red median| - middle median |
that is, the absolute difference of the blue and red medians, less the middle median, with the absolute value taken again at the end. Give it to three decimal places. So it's 0.609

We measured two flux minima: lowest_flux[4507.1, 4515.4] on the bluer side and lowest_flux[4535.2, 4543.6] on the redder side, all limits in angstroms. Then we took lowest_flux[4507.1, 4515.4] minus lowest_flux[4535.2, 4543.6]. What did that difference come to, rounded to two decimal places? 0.10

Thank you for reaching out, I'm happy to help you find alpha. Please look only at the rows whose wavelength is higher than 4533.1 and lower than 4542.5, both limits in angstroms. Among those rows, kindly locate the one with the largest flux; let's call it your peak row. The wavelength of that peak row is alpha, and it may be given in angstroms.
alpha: 4540.96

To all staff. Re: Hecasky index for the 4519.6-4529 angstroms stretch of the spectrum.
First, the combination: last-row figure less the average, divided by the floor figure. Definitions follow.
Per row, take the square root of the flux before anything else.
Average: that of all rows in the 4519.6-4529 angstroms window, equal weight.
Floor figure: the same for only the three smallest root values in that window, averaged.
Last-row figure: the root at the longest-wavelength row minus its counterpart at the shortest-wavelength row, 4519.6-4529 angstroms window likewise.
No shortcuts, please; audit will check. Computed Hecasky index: -1.10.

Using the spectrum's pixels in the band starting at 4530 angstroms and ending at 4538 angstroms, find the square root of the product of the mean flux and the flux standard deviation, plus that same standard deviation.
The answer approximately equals 0.13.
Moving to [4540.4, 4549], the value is 0.13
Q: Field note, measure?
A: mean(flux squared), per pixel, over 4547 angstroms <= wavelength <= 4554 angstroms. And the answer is 0.518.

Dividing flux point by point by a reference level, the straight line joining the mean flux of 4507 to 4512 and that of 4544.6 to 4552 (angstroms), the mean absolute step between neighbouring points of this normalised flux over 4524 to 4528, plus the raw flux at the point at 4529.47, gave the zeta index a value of 0.682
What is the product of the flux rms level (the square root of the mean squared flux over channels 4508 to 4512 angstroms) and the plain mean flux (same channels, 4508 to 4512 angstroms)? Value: 0.599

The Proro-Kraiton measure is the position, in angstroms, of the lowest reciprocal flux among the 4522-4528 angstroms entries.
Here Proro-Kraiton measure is 4522.18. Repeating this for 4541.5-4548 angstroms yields 4542.01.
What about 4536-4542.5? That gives 4540.96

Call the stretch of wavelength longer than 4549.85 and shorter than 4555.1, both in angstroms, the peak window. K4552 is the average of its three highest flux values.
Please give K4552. 0.72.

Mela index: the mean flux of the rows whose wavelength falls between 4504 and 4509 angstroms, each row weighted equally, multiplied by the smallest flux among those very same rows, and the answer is 0.57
